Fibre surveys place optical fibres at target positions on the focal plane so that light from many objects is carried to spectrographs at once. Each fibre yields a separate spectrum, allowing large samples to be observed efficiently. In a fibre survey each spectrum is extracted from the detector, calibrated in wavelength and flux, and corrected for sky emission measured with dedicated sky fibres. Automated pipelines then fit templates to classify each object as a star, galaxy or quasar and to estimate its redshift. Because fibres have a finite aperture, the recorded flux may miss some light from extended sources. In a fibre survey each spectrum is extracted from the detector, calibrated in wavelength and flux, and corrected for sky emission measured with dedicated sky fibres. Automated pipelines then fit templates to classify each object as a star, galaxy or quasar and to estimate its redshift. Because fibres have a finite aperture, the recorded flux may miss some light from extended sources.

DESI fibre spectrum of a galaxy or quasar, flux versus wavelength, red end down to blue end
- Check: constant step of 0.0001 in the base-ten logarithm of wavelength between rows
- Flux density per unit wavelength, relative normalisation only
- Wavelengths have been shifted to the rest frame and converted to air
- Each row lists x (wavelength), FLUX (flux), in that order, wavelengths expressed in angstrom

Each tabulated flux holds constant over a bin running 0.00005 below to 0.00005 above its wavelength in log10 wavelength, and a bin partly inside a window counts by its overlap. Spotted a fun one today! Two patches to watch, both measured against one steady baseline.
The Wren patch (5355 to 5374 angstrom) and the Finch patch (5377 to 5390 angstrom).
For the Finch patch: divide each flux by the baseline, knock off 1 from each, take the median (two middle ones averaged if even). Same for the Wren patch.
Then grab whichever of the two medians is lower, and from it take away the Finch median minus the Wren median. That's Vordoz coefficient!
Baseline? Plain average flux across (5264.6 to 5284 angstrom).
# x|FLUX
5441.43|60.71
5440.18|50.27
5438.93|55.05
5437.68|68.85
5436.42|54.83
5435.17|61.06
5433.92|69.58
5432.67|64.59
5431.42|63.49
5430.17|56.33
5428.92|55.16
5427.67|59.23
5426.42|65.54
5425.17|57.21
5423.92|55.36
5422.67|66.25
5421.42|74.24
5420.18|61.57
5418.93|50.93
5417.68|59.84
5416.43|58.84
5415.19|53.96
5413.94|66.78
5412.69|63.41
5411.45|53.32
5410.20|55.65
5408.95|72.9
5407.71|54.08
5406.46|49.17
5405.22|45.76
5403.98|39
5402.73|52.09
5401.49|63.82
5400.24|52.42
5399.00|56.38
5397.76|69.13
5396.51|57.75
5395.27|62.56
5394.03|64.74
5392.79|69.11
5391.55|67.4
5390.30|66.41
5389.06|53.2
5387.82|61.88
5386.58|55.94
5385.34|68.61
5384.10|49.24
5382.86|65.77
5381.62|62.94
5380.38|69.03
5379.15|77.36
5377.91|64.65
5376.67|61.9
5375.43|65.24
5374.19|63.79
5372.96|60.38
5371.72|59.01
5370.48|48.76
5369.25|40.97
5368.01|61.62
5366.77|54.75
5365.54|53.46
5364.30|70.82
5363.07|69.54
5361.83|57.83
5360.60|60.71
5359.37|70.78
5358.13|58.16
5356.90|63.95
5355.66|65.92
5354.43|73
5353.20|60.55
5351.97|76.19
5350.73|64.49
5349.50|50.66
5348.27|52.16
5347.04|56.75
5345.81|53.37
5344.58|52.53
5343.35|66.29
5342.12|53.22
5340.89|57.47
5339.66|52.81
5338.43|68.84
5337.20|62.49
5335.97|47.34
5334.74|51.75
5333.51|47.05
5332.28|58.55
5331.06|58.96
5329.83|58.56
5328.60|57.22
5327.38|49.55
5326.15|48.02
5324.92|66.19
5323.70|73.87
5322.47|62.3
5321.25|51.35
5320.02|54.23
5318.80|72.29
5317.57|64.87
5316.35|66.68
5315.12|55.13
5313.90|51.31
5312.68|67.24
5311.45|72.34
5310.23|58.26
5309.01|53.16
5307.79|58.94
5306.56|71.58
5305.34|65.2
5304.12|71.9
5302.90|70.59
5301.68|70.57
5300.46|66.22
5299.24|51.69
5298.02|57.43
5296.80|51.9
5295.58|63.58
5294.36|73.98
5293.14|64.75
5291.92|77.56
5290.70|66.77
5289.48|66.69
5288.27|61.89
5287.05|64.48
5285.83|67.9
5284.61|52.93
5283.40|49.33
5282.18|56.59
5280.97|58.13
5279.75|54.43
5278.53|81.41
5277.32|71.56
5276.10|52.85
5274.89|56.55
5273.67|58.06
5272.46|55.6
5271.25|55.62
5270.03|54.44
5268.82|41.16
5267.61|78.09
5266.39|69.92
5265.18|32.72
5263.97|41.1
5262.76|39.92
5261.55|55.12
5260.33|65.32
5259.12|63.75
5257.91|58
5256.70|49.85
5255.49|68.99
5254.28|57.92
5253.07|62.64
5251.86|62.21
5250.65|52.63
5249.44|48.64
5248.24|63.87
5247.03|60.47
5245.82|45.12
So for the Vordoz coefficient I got -0.02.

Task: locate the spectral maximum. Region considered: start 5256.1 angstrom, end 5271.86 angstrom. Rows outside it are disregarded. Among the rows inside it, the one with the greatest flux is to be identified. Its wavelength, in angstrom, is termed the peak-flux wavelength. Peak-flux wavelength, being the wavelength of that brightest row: 5267.61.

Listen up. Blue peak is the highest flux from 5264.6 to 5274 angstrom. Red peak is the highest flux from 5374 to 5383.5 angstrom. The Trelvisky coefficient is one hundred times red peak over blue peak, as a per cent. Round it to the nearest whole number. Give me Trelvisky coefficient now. 99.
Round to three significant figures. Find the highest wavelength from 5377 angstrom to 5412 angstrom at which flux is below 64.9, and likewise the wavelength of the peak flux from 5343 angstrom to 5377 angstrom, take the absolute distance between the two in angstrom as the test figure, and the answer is 59.5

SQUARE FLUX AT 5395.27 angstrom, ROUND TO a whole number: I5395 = 3914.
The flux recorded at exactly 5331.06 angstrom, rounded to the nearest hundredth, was 58.96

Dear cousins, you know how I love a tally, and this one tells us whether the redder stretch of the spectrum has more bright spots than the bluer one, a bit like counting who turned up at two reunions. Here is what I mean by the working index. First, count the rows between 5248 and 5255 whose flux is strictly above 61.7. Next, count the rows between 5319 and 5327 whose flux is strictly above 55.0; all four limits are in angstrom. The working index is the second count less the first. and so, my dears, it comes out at 0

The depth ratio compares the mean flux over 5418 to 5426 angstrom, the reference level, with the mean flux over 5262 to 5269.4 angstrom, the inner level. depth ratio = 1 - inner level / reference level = 0.17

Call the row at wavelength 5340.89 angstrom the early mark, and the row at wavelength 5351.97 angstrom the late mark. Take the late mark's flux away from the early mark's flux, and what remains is -19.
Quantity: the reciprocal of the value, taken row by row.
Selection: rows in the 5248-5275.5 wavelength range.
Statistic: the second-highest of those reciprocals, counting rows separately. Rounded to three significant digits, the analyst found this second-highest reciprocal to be 0.0251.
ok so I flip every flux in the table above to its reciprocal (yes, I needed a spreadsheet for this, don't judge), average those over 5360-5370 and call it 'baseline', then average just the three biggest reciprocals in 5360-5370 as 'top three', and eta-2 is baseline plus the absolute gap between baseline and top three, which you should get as 0.0205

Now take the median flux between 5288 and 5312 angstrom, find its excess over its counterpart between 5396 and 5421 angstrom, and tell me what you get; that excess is 10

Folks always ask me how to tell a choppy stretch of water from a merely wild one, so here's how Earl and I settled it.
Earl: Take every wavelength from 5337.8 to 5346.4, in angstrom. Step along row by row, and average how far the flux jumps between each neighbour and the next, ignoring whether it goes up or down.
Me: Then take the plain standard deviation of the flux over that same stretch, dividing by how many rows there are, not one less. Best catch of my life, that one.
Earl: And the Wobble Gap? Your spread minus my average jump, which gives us -2.4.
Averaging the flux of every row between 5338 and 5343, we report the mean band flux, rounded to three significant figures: 58.1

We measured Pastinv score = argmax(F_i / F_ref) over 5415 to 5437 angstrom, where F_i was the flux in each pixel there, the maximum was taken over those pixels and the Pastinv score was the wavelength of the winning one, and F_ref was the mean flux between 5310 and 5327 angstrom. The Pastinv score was 5421.42 angstrom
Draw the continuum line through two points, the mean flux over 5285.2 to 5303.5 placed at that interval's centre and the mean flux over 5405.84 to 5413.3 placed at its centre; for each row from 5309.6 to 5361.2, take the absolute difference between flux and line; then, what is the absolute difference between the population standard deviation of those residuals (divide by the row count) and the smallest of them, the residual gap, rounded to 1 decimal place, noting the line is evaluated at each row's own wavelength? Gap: 4.4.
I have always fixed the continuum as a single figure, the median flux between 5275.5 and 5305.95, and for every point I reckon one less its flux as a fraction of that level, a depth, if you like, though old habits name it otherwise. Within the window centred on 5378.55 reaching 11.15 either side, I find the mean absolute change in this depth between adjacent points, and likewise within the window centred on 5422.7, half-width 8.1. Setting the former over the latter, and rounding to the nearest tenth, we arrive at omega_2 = 1.3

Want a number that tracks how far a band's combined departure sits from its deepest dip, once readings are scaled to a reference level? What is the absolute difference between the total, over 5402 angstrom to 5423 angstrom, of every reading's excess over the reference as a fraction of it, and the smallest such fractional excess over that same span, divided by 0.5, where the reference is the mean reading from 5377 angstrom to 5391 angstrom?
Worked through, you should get 2.3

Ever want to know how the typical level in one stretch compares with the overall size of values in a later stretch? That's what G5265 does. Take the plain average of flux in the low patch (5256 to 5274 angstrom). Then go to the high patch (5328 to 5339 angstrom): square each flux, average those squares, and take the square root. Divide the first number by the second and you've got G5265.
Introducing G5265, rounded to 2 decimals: 0.96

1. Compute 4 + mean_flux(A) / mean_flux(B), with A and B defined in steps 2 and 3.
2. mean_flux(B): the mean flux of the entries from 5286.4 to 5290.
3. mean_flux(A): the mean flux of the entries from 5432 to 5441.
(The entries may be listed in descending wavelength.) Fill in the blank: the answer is 4.94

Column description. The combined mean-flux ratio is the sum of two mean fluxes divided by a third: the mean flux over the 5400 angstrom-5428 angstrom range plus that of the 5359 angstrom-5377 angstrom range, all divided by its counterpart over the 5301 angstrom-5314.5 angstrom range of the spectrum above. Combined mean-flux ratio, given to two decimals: 1.82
